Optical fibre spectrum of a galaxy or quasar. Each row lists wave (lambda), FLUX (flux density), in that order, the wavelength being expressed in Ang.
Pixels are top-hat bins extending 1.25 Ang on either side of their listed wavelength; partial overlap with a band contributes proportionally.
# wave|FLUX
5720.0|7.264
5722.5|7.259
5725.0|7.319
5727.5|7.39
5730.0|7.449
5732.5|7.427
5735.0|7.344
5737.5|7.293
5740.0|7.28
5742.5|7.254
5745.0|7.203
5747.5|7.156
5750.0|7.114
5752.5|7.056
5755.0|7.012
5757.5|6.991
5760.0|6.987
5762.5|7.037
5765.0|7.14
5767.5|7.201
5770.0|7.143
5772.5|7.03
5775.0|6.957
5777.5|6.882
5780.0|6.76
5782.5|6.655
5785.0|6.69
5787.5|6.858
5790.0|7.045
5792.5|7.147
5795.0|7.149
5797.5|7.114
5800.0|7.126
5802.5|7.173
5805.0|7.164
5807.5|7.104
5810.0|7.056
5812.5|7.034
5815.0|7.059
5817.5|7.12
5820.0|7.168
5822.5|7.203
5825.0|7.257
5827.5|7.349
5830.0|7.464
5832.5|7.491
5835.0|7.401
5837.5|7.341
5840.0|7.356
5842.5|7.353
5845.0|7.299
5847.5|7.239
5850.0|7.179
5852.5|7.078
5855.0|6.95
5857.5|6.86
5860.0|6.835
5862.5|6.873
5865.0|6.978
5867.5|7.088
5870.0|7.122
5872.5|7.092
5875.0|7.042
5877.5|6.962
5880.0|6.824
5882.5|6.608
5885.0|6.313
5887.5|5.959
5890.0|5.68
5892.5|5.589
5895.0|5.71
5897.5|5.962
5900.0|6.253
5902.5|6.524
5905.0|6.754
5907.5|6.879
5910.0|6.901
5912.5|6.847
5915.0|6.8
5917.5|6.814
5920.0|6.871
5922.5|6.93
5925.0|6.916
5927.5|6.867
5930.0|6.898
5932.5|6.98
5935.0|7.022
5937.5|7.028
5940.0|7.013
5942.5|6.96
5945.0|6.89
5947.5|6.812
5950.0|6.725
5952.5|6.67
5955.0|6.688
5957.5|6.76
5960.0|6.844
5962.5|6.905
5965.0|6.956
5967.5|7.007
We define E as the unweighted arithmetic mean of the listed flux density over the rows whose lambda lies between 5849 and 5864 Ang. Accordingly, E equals 6.96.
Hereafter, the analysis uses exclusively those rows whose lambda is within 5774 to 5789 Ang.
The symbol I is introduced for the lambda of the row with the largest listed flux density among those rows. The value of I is 5775.0 Ang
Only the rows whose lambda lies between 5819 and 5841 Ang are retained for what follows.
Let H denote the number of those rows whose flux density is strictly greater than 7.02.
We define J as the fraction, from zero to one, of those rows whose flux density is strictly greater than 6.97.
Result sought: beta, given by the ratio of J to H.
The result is 0.111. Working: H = 9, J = 1.0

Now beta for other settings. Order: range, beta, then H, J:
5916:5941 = 0.200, 2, 0.4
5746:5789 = 0.081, 8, 0.6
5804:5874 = 0.037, 23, 0.9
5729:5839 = 0.025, 35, 0.9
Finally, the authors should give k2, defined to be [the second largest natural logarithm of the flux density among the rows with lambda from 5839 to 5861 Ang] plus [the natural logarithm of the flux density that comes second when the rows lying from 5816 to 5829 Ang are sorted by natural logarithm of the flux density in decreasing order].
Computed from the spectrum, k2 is 3.98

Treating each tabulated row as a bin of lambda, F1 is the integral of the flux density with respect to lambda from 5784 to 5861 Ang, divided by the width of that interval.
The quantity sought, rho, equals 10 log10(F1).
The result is 8.54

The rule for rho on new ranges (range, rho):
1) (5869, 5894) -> 8.13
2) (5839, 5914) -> 8.28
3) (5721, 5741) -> 8.66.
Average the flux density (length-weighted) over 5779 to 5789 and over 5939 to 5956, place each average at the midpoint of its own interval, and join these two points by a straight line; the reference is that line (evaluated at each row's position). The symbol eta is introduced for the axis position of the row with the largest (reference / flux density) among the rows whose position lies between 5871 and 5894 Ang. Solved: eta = 5892.5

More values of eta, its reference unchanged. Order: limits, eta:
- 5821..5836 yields 5822.5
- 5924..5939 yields 5927.5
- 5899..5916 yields 5900.0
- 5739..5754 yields 5752.5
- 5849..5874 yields 5860.0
